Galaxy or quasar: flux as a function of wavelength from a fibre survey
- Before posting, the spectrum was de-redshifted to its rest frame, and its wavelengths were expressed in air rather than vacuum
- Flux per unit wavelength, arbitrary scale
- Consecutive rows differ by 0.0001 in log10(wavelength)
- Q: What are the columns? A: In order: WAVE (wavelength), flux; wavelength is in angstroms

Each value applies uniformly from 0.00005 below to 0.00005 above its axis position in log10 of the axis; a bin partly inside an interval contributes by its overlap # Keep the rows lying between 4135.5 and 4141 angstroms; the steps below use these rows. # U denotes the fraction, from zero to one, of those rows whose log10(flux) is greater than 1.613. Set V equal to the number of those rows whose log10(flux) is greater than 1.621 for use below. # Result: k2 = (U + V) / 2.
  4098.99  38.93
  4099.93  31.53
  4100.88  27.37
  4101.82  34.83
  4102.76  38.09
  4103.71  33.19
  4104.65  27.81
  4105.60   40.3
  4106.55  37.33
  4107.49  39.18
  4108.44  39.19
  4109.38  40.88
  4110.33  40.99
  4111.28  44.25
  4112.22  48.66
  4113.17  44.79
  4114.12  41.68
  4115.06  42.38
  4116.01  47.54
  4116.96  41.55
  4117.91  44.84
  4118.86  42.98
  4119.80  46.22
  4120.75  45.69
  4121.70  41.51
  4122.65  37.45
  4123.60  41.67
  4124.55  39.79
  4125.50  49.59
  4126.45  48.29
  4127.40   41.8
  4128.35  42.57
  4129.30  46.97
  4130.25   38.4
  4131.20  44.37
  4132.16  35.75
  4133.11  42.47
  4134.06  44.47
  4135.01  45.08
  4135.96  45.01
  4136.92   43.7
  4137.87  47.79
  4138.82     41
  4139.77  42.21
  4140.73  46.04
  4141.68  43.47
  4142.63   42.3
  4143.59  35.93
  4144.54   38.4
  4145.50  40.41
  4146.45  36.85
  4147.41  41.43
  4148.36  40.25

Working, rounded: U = 0.8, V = 5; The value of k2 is 2.92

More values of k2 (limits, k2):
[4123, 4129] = 2.42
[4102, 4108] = 0.00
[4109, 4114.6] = 1.83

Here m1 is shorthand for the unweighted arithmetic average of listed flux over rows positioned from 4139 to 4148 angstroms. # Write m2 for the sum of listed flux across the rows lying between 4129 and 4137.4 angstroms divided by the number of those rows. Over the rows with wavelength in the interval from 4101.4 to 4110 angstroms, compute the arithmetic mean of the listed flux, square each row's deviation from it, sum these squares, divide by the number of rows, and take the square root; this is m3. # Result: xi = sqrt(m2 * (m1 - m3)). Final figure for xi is 39.8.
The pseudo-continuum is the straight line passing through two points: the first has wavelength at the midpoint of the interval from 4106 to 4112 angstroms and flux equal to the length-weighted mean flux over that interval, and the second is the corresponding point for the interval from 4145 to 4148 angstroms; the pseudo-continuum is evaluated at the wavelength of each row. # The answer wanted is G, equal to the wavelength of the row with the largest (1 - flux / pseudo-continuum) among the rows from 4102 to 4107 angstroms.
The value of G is 4104.65 angstroms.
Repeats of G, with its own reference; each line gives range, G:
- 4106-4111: 4106.55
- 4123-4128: 4124.55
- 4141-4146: 4143.59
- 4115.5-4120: 4116.96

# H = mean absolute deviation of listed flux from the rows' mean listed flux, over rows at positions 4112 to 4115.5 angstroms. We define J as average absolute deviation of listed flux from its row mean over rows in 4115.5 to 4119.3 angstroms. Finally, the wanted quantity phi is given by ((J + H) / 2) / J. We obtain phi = 1.1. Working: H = 2.3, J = 2.0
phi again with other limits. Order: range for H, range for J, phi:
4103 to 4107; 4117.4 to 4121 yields 2.5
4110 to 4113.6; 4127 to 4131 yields 0.9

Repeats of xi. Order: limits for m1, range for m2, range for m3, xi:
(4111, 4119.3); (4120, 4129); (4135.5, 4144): 42.1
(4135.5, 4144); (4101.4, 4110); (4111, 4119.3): 38.7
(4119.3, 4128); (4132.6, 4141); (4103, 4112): 41.5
